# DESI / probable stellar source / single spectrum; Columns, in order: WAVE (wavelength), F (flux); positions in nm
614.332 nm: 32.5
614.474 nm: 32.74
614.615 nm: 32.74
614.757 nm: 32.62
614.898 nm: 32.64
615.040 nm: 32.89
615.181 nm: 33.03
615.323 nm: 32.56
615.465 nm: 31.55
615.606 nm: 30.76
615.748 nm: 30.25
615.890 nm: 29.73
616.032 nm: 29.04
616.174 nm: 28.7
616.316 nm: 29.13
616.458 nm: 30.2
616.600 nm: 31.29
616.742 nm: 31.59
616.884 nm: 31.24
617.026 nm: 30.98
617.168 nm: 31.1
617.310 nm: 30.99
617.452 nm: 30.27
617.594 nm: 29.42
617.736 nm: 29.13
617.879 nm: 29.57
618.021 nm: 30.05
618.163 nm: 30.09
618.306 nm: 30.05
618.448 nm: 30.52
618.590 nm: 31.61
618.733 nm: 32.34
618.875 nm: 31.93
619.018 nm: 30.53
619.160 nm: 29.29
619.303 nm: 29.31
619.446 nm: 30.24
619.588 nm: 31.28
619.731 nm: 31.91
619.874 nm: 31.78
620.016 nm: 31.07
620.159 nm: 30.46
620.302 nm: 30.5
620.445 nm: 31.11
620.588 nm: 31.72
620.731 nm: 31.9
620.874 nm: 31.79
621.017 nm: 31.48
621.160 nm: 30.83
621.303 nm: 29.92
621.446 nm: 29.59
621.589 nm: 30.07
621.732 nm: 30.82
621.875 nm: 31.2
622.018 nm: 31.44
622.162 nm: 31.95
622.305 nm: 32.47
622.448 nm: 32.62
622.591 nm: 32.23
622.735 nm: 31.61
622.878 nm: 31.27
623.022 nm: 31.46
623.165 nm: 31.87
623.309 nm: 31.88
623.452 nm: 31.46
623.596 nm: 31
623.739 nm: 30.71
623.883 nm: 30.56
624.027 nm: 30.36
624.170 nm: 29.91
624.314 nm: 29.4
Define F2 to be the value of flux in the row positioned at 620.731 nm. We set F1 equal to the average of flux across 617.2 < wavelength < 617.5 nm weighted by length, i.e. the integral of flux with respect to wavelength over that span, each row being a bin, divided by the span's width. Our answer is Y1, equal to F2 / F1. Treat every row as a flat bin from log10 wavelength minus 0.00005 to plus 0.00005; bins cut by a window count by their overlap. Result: 1.04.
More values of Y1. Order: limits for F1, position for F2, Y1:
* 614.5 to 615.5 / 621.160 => 0.94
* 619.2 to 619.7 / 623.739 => 1.01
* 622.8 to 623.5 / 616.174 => 0.91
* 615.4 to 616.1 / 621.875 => 1.03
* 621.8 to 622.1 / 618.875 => 1.02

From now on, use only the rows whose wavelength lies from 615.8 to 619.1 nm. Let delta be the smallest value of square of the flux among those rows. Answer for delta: 824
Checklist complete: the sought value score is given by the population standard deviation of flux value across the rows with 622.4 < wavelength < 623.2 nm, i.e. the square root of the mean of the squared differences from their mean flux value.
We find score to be 0.5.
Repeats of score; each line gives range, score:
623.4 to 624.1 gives 0.4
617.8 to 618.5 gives 0.3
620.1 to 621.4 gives 0.7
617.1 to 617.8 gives 0.8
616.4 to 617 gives 0.5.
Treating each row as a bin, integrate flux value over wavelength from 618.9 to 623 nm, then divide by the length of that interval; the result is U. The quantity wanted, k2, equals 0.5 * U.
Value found 15.5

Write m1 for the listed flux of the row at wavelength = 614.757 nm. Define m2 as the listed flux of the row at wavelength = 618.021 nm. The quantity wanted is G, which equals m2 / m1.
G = 0.92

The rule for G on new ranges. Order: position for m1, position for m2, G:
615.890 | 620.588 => 1.07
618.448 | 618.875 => 1.05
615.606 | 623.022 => 1.02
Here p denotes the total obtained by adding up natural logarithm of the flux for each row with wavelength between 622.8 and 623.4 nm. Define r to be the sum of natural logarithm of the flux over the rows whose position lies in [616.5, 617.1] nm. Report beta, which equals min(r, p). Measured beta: 13.8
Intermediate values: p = 13.8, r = 13.8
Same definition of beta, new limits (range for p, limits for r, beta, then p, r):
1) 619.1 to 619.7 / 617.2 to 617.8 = 13.6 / 13.6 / 13.6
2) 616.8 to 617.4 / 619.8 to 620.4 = 13.7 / 13.7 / 13.7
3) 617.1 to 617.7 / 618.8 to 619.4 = 13.6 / 13.7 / 13.6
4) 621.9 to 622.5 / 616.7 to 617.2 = 13.8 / 13.9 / 13.8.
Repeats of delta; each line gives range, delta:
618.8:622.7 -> 858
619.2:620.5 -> 859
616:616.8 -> 824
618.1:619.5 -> 858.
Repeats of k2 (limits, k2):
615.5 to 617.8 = 15.1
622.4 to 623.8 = 15.8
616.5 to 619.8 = 15.3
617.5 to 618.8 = 15.1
